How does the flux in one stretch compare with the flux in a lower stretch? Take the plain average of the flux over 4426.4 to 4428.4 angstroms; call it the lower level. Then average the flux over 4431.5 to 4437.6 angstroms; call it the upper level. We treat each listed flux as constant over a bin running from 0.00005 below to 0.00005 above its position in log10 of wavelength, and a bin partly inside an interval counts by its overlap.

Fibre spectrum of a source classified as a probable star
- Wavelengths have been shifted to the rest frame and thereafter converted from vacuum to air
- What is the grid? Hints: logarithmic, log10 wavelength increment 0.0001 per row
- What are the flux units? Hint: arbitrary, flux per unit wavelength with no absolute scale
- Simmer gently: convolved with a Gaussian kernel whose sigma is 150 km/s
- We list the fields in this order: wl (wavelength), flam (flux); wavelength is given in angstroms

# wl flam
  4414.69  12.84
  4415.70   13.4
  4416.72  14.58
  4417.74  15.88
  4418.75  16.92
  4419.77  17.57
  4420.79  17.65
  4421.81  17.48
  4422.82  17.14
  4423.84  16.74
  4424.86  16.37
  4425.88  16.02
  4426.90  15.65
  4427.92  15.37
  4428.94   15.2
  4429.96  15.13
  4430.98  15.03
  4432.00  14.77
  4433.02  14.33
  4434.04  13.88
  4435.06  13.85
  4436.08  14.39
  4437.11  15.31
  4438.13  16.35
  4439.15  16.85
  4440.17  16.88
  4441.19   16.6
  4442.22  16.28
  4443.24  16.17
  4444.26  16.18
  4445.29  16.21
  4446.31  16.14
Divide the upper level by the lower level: 0.93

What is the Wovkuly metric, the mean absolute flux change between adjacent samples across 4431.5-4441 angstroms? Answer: 0.49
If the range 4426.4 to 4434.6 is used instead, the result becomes 0.25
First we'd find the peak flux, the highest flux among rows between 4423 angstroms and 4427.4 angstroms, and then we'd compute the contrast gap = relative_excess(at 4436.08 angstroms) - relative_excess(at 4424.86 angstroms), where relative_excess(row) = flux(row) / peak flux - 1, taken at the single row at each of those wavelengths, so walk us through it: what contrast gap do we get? -0.12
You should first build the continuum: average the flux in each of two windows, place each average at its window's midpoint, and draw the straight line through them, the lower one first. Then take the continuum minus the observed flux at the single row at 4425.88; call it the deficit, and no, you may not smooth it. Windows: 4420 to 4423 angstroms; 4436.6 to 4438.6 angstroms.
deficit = 1.0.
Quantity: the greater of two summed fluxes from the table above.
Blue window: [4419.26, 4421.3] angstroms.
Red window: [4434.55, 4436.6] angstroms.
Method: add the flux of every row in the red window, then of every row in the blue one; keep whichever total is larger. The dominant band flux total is 35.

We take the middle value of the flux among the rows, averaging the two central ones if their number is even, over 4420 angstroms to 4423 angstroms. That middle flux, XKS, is 17.5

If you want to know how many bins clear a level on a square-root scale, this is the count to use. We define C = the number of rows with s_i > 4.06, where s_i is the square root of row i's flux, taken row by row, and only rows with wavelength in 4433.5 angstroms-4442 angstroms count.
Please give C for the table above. 3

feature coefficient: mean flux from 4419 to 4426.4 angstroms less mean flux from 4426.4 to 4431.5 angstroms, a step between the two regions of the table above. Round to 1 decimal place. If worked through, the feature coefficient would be 1.7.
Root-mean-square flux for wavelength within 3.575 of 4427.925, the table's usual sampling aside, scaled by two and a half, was 38.9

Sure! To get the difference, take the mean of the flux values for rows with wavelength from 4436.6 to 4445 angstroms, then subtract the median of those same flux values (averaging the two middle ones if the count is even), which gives 0.01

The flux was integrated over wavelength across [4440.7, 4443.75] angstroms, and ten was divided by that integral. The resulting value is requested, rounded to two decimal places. 0.20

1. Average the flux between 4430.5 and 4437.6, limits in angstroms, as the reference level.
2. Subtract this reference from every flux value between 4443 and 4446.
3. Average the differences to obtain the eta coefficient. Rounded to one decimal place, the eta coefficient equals 1.7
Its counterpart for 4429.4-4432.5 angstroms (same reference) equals 0.5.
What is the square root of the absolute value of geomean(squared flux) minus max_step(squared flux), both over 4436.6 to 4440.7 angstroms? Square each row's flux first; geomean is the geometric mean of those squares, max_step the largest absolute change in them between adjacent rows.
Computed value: 15.3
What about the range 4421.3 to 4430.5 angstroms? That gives 15.7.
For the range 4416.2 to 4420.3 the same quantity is 14.9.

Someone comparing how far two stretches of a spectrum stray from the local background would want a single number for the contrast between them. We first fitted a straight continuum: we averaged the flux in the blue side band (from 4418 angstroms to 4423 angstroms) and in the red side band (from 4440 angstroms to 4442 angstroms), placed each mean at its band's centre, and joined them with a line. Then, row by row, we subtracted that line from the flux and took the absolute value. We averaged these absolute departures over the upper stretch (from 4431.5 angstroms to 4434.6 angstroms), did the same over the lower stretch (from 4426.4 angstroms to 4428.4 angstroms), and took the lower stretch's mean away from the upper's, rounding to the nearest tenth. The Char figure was 1.0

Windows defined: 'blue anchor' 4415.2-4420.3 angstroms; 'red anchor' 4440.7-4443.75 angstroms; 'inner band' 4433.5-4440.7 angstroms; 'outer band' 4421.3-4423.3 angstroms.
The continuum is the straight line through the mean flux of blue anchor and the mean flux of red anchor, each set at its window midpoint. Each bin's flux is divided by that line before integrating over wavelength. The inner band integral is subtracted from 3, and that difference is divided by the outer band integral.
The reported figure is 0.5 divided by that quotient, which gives -0.3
